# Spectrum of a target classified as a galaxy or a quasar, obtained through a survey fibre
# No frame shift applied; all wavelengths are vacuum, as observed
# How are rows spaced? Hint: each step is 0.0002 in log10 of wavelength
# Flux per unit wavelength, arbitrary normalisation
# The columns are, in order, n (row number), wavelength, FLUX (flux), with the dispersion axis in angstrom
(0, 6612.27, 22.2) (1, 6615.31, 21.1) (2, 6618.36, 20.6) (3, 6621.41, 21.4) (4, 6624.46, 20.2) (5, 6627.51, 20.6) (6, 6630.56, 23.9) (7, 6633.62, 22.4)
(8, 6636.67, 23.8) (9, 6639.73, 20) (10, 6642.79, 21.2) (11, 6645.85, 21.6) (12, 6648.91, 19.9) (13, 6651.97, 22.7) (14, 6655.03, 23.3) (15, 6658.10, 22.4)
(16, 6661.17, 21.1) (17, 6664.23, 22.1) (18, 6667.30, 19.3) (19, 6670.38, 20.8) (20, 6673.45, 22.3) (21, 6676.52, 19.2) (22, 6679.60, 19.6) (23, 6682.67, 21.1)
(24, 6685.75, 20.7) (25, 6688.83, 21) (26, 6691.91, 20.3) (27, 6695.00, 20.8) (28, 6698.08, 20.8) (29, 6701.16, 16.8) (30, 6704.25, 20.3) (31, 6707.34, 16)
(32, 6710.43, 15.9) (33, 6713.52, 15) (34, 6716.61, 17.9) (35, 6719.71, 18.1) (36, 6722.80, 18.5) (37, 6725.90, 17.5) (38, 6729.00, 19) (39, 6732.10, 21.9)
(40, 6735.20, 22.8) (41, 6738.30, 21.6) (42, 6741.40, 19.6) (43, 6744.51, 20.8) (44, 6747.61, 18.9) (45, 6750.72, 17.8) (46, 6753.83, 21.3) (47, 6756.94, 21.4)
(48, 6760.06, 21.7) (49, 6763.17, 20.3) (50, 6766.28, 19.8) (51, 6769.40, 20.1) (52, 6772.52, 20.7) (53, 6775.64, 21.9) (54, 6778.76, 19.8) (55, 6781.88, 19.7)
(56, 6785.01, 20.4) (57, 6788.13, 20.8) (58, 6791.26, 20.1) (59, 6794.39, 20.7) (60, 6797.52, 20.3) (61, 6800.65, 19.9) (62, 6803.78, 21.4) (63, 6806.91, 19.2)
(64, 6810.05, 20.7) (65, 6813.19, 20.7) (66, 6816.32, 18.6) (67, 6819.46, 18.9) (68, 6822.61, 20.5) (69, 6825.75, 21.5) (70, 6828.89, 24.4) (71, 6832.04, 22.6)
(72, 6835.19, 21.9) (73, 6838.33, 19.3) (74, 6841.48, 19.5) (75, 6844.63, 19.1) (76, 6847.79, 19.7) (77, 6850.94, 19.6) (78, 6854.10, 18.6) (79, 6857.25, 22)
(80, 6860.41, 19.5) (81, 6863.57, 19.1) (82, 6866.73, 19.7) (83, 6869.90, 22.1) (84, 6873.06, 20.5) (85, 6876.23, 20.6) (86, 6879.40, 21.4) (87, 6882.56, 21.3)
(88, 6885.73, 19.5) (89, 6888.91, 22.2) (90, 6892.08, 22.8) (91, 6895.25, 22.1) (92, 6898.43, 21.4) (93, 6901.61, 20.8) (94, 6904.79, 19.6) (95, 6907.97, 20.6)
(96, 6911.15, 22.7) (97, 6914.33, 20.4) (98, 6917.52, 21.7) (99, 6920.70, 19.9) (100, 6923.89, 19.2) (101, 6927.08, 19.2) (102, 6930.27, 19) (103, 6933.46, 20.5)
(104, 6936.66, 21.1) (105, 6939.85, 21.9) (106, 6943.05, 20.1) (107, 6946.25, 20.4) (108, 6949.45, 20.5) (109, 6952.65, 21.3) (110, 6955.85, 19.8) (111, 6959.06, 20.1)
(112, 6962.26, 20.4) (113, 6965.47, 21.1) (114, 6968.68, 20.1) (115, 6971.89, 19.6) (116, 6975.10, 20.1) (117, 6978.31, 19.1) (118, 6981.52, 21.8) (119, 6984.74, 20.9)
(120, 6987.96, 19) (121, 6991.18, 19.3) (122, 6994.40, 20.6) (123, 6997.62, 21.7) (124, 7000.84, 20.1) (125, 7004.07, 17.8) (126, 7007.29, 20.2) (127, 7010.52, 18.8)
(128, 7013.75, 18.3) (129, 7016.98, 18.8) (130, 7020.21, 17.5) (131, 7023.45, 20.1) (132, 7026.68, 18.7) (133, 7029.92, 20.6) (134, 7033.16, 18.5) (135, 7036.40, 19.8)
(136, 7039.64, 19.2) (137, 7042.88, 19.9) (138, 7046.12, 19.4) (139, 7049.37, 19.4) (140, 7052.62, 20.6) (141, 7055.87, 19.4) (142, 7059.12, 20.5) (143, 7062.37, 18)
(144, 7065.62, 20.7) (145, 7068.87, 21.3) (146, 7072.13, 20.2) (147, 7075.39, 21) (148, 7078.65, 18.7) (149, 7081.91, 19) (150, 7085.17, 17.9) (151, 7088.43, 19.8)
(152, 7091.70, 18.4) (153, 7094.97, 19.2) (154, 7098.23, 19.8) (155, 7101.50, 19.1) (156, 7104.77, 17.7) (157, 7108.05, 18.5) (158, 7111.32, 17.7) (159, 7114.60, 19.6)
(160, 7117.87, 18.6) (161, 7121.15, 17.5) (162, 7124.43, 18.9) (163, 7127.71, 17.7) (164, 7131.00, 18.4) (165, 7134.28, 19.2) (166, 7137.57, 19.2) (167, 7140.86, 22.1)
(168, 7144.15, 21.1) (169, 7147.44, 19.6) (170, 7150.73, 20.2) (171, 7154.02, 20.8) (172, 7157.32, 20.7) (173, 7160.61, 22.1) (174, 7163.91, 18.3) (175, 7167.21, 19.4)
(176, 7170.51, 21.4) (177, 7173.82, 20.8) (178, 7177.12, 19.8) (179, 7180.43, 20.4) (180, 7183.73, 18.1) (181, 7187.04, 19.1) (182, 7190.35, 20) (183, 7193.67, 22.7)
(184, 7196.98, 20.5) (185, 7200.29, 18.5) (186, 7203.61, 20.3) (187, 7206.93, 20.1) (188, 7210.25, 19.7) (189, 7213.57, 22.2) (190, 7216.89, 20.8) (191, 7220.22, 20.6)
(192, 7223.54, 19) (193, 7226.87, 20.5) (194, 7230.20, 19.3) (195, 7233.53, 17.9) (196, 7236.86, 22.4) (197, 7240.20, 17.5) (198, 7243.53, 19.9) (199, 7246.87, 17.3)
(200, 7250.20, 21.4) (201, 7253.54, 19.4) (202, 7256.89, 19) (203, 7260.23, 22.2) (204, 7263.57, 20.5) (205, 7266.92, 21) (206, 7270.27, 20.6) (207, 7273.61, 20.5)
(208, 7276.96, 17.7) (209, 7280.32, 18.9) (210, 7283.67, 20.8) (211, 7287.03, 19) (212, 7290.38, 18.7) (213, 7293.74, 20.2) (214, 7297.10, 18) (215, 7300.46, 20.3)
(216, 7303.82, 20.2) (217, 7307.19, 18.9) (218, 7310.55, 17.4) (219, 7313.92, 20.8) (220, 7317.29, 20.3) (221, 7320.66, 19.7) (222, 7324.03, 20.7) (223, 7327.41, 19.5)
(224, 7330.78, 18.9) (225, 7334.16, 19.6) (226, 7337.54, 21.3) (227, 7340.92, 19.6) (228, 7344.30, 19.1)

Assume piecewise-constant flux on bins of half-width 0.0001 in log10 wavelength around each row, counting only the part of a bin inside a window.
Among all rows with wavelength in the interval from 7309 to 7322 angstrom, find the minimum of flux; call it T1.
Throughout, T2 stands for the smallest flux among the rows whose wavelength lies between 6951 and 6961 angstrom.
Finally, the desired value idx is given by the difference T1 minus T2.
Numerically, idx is -2.4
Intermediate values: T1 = 17.4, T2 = 19.8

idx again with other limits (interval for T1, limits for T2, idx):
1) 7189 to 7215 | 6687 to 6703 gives 1.7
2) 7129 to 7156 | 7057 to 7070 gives 0.4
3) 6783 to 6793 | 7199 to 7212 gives 1.6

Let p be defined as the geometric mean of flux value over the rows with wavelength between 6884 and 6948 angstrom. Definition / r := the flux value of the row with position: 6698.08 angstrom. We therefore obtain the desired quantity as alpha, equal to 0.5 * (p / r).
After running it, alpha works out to 0.498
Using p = 20.7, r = 20.8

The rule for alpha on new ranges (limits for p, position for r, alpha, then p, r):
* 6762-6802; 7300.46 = 0.501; 20.3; 20.3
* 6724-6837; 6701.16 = 0.610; 20.5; 16.8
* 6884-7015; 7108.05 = 0.550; 20.4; 18.5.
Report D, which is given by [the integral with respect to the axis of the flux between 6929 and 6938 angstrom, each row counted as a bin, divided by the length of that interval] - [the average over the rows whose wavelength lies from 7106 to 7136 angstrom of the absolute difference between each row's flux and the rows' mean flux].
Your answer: 19.6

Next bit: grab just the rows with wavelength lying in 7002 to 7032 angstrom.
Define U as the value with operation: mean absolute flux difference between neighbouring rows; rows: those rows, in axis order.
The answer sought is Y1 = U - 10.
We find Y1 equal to -8.50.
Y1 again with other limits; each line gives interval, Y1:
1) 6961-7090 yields -8.72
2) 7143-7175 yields -8.70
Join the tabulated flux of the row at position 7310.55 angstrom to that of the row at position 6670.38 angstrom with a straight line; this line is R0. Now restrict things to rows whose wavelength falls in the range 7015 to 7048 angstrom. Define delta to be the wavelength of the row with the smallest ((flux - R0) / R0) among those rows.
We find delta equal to 7020.21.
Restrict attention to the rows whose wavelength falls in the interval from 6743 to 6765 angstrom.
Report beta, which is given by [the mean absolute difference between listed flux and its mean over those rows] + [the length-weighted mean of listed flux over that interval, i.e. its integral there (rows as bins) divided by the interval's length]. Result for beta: 21.4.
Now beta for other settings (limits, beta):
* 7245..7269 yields 21.4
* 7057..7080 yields 21.0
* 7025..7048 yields 20.0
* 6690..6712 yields 20.8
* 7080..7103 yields 19.5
